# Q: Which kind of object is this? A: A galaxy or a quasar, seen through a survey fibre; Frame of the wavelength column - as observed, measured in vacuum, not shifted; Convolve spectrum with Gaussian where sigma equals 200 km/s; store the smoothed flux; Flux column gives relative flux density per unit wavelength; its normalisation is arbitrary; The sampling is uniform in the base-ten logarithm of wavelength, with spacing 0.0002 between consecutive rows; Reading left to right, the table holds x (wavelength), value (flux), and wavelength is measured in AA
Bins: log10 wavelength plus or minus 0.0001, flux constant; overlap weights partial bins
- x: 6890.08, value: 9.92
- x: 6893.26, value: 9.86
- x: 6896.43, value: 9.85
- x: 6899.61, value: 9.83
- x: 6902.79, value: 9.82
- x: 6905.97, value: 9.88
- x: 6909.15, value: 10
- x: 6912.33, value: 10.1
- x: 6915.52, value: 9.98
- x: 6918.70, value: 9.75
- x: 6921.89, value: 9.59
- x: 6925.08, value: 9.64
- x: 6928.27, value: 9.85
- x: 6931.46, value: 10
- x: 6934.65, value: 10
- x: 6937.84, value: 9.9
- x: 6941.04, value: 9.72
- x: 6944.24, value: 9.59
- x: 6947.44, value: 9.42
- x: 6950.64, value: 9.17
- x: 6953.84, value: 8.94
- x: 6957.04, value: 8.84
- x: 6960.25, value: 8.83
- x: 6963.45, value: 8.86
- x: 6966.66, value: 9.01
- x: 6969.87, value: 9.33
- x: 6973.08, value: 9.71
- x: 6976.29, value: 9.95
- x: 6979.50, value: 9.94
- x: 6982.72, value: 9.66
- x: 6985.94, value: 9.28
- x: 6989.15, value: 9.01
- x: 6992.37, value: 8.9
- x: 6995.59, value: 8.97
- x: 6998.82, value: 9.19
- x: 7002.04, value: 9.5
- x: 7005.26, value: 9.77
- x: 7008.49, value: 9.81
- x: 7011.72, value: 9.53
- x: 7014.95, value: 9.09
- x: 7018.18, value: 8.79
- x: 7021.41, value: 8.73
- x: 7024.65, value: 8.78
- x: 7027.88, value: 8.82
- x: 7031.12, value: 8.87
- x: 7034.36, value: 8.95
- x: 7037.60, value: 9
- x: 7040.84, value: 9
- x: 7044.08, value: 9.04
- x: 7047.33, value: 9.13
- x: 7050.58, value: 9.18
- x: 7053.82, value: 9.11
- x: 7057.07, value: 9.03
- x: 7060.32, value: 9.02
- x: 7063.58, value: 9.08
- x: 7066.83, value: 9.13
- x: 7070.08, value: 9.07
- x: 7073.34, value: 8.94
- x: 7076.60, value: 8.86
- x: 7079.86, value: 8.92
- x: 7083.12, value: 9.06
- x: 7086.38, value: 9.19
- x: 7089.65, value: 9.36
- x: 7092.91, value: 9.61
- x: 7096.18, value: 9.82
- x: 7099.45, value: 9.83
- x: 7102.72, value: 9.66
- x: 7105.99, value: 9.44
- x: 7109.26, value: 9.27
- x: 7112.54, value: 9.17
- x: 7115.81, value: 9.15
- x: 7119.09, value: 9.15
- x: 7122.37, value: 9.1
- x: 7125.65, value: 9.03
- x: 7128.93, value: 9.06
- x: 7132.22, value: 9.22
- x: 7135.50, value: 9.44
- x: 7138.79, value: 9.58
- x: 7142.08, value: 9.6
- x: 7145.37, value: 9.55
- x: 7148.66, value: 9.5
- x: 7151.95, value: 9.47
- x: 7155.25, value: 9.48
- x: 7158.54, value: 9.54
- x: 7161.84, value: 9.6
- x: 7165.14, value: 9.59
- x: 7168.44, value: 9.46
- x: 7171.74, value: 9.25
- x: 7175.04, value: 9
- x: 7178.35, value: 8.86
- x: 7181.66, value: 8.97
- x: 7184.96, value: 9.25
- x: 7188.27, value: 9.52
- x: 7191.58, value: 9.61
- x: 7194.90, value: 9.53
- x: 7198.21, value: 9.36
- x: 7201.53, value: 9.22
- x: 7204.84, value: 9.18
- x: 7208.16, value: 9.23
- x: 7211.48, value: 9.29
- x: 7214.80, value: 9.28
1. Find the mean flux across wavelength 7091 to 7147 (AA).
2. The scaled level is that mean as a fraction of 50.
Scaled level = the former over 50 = 0.188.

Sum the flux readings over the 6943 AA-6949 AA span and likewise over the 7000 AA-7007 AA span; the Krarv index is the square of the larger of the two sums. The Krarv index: 371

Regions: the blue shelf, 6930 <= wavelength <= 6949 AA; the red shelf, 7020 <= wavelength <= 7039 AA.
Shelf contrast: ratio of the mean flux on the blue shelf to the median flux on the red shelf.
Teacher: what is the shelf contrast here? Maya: 1.105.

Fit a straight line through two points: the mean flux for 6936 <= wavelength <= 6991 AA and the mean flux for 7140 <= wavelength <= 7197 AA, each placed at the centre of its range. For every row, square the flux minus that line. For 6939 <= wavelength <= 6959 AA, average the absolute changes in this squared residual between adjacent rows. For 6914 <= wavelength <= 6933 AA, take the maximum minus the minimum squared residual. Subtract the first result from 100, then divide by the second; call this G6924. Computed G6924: 279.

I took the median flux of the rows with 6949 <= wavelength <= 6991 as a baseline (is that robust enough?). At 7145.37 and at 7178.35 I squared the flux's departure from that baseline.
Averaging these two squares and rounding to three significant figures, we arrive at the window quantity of 0.120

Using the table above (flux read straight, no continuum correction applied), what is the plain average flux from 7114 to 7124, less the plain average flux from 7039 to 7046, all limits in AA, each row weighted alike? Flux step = 0.11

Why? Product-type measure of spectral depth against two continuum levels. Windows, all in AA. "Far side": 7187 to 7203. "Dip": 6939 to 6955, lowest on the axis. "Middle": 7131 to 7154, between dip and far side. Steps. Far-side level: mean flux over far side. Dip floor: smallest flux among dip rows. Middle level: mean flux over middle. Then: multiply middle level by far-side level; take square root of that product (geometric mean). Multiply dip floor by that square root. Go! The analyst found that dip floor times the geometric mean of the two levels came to 85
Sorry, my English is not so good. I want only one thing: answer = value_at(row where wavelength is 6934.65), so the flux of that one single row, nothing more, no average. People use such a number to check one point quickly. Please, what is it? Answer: 10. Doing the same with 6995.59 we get 8.97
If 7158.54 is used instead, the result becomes 9.54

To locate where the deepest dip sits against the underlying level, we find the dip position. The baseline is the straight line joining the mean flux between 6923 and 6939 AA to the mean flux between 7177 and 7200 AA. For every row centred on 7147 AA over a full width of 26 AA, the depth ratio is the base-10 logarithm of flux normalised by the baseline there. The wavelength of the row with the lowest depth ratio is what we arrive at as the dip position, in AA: 7135.50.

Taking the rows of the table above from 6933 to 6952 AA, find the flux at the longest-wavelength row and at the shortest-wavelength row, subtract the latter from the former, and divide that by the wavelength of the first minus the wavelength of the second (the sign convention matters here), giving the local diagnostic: -0.05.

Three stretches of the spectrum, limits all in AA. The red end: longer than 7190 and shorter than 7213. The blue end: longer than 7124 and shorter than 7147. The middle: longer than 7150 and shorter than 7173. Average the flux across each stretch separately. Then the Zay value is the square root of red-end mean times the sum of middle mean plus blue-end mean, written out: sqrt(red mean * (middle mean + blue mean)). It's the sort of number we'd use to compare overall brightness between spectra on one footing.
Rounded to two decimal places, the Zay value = 13.27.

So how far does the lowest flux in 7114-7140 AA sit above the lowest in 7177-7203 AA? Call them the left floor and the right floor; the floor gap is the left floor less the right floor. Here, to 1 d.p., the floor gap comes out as 0.2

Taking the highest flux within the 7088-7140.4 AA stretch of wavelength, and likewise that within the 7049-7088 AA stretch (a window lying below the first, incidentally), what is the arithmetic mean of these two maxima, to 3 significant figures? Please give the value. 9.51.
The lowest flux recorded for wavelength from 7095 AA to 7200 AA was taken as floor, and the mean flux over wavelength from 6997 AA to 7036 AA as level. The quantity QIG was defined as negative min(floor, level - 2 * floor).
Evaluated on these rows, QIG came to 8.6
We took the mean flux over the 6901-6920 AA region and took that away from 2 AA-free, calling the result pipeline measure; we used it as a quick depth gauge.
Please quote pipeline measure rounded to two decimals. -7.92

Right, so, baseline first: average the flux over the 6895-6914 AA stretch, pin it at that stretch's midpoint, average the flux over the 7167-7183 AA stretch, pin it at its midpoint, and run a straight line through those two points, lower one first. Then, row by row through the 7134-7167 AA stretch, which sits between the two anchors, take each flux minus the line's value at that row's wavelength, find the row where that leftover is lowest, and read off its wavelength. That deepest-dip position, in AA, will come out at 7135.50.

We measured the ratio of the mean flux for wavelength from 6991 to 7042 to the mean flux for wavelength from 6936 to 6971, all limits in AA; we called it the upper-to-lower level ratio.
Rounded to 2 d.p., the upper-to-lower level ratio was 0.99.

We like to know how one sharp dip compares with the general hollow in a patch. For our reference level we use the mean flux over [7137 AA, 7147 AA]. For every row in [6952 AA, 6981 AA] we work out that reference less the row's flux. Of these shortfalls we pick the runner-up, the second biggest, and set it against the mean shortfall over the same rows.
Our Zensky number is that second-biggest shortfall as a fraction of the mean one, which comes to 2.4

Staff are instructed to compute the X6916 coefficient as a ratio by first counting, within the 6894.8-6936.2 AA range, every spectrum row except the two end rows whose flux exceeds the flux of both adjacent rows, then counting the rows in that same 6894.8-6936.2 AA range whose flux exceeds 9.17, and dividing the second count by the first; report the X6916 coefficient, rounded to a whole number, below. 13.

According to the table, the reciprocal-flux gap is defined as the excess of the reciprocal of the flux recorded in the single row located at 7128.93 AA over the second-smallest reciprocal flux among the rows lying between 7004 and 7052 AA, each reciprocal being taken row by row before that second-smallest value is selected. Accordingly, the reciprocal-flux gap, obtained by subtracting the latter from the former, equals 0.0080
